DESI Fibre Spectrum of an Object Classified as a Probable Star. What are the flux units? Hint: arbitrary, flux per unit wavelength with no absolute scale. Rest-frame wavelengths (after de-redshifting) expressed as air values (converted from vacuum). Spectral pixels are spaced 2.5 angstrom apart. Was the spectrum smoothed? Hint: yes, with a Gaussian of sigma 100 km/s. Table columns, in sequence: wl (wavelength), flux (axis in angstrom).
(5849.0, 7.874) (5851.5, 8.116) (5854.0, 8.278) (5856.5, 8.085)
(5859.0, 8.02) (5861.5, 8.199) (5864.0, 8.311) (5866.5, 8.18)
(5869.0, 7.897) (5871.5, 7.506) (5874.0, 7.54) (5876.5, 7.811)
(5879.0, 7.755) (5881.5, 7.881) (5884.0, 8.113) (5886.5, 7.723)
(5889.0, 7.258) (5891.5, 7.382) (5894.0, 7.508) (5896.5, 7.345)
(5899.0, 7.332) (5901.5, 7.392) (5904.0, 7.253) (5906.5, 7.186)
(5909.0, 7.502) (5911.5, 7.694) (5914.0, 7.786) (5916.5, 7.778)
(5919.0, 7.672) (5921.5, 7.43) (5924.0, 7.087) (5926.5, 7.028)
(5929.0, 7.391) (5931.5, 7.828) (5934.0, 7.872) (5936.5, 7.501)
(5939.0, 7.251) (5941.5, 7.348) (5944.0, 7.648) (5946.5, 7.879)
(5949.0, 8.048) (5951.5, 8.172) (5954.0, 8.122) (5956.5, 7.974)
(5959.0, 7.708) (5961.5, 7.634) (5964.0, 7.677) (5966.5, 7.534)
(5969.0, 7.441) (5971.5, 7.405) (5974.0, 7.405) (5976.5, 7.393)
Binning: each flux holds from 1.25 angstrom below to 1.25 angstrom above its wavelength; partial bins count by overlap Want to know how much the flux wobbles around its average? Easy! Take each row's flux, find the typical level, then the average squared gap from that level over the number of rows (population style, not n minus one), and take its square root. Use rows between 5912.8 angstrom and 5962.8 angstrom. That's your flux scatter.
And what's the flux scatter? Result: 0.32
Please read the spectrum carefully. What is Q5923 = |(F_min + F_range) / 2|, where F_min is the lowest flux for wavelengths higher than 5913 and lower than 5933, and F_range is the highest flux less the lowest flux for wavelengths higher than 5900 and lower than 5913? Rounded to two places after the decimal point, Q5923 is 3.77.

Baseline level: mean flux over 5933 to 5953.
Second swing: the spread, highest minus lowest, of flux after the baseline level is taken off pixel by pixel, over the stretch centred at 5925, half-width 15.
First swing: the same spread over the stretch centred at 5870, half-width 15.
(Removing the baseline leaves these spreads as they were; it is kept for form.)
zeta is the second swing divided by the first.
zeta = 1.05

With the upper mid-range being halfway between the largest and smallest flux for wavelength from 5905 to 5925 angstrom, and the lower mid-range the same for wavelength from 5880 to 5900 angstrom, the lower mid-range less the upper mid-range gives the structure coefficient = 0.2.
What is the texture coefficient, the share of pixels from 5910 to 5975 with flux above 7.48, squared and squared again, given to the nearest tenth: 0.2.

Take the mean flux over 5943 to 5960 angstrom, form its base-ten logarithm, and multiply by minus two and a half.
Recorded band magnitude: -2.25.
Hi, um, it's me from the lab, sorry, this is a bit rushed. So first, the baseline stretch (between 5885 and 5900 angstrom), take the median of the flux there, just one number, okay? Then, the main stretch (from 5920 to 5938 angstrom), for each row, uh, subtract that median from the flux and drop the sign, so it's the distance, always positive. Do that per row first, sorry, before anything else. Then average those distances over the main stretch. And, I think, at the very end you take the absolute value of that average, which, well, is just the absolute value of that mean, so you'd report 0.26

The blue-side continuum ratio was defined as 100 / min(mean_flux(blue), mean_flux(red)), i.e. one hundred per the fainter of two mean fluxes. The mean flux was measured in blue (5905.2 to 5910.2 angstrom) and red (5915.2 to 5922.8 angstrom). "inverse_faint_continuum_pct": 13.62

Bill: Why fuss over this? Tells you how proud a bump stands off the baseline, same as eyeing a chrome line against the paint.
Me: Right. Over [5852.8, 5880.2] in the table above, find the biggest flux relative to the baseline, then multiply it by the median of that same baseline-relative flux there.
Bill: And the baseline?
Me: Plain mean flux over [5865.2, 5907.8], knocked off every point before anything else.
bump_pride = 0.31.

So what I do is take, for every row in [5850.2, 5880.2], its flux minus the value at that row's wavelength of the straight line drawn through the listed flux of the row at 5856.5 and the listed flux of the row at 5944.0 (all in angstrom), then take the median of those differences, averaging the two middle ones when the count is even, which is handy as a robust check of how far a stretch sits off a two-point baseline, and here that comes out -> 0.0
